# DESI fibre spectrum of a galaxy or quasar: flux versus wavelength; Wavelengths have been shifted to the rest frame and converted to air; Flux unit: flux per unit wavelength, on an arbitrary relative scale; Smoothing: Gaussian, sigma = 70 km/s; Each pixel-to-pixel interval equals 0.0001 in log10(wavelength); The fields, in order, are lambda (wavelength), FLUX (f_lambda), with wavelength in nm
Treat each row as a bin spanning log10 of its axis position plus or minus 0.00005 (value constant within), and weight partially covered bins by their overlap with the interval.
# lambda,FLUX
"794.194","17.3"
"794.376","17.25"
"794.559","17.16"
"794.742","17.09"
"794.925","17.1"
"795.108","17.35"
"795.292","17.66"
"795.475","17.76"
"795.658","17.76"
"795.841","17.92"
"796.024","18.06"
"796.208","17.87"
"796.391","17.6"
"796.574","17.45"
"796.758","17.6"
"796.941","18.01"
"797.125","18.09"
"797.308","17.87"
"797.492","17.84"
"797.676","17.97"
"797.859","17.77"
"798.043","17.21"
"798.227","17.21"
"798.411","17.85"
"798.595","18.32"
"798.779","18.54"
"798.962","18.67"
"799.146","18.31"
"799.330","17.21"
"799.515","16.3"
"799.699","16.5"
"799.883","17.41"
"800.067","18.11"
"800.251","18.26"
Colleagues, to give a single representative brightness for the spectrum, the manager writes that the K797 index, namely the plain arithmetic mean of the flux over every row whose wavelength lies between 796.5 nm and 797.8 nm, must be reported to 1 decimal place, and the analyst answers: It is 17.8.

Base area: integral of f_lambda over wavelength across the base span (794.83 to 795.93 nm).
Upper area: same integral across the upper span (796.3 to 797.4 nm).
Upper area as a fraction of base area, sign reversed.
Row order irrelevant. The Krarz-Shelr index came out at -1.01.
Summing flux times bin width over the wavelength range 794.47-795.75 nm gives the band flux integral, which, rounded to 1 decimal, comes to 22.3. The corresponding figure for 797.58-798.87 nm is 23.0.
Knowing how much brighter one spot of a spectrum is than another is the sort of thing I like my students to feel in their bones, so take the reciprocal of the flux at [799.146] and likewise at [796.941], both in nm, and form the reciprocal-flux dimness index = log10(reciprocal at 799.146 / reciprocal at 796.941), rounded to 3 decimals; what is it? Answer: -0.007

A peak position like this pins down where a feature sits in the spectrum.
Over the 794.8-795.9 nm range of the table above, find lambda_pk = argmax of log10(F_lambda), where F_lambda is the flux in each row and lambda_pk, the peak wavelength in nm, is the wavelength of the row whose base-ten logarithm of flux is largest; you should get 795.841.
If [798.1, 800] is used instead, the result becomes 798.962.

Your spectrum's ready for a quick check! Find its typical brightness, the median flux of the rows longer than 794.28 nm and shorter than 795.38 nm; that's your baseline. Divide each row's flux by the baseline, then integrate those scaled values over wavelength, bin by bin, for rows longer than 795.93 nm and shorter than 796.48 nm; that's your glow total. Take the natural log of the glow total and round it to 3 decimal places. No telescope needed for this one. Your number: -0.561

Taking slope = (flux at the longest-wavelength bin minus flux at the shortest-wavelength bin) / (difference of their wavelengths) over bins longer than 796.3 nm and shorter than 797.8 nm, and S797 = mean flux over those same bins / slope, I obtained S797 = 62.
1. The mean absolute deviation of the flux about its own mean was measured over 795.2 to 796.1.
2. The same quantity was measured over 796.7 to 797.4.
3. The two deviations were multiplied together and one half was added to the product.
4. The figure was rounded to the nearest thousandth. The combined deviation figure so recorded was 0.520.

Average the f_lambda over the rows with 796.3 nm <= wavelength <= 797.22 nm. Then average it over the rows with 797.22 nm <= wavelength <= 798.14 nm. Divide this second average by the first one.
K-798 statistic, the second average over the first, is 1.00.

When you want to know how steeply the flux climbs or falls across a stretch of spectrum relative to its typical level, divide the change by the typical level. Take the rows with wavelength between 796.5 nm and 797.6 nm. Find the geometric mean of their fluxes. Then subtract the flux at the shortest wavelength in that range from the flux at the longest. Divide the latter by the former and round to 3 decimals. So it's 0.022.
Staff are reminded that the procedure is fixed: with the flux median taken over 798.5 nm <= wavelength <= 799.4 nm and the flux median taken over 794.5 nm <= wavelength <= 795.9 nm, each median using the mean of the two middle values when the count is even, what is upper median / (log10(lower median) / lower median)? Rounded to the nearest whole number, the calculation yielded 258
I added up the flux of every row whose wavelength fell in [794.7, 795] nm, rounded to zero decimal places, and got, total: 34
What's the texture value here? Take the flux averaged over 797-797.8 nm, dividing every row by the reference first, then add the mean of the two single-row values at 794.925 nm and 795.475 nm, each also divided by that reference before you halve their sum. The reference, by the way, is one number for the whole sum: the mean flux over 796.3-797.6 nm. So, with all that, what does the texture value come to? 1.989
